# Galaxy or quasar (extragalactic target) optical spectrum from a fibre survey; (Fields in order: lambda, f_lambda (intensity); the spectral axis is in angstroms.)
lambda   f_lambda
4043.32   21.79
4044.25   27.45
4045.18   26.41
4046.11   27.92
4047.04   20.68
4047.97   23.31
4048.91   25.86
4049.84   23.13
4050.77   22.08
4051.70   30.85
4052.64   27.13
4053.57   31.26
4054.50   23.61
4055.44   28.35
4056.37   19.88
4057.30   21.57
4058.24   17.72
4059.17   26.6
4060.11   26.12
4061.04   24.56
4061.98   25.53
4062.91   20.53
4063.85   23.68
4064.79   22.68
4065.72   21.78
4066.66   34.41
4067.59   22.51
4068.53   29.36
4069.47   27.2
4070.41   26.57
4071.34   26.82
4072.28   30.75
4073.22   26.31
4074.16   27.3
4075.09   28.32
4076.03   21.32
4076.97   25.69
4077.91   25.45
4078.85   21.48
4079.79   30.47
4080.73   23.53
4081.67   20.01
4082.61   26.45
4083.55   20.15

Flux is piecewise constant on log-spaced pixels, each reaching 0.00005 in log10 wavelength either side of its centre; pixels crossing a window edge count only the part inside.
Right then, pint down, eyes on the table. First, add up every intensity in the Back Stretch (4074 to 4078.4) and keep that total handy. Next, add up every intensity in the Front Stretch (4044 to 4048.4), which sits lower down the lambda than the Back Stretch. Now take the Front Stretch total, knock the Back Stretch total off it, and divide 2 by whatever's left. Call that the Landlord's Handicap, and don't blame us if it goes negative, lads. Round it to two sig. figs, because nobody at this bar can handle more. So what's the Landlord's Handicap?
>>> -0.87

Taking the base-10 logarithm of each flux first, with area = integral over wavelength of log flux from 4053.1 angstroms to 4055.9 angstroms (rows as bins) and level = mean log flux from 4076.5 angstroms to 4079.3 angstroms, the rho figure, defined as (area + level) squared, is 29.3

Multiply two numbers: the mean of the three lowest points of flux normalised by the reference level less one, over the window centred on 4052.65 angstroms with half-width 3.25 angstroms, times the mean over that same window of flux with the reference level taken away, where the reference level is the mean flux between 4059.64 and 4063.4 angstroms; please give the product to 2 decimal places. -0.13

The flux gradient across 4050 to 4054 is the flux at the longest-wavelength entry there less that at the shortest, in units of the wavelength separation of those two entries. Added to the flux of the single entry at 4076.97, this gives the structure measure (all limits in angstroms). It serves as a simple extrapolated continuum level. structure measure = 29.0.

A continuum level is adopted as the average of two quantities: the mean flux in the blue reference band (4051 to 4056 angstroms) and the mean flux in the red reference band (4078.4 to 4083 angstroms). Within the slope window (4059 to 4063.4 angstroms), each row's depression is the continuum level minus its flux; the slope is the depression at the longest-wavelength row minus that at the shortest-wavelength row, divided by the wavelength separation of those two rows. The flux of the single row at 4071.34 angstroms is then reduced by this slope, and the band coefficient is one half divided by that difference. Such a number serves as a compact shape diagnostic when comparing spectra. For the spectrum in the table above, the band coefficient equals 0.0198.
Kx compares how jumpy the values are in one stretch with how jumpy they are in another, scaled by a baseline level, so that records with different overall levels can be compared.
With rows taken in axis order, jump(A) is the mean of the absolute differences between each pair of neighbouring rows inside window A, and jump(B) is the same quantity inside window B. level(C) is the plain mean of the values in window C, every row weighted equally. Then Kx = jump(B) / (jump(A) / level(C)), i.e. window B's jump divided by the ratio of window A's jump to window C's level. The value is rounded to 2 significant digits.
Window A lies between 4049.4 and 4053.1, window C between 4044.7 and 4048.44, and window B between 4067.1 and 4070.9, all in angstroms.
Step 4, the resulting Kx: 18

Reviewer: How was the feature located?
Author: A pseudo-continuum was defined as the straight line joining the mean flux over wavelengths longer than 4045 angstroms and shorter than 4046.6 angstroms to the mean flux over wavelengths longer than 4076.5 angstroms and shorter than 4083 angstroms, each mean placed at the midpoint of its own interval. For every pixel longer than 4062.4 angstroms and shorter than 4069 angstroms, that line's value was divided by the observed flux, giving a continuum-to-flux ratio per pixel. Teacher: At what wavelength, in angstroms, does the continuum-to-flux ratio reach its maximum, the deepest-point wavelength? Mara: 4062.91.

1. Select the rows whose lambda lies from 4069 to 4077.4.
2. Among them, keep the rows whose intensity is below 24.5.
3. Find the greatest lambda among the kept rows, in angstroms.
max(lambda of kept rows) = 4076.03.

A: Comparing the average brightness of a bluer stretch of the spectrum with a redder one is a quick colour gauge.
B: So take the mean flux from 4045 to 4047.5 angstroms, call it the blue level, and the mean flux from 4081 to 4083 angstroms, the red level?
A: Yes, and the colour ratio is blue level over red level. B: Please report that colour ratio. 1.08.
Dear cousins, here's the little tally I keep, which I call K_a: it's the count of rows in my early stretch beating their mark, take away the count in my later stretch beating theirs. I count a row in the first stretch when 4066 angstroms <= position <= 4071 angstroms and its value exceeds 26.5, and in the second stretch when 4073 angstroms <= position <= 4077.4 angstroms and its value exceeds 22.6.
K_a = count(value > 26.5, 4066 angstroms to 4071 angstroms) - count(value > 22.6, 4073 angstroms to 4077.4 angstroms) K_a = 0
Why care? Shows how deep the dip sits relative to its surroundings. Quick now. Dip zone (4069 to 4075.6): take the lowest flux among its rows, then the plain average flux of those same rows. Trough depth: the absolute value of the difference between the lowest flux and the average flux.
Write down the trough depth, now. 1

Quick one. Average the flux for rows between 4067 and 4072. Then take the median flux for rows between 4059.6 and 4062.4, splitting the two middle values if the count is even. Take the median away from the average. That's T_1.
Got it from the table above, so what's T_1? 1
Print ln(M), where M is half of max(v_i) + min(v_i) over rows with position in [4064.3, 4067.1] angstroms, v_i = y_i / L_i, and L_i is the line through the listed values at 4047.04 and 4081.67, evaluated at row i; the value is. 0.32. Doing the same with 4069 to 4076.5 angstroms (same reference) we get 0.26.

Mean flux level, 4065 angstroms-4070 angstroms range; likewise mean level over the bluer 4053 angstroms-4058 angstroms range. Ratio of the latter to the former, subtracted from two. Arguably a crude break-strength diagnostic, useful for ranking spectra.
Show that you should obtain 1.08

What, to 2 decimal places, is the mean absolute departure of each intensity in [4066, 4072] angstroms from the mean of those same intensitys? 2.72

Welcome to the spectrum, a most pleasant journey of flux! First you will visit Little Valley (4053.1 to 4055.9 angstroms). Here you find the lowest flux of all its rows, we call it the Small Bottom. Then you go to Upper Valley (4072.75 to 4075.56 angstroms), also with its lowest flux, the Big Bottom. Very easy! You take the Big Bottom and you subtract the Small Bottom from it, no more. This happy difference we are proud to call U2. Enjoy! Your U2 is 3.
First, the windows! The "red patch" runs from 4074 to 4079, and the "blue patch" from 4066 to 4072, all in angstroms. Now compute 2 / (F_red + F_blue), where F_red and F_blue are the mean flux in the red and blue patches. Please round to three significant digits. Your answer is 0.0379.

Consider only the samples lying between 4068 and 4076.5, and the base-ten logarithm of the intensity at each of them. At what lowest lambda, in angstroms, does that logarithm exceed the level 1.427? 4068.53 angstroms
